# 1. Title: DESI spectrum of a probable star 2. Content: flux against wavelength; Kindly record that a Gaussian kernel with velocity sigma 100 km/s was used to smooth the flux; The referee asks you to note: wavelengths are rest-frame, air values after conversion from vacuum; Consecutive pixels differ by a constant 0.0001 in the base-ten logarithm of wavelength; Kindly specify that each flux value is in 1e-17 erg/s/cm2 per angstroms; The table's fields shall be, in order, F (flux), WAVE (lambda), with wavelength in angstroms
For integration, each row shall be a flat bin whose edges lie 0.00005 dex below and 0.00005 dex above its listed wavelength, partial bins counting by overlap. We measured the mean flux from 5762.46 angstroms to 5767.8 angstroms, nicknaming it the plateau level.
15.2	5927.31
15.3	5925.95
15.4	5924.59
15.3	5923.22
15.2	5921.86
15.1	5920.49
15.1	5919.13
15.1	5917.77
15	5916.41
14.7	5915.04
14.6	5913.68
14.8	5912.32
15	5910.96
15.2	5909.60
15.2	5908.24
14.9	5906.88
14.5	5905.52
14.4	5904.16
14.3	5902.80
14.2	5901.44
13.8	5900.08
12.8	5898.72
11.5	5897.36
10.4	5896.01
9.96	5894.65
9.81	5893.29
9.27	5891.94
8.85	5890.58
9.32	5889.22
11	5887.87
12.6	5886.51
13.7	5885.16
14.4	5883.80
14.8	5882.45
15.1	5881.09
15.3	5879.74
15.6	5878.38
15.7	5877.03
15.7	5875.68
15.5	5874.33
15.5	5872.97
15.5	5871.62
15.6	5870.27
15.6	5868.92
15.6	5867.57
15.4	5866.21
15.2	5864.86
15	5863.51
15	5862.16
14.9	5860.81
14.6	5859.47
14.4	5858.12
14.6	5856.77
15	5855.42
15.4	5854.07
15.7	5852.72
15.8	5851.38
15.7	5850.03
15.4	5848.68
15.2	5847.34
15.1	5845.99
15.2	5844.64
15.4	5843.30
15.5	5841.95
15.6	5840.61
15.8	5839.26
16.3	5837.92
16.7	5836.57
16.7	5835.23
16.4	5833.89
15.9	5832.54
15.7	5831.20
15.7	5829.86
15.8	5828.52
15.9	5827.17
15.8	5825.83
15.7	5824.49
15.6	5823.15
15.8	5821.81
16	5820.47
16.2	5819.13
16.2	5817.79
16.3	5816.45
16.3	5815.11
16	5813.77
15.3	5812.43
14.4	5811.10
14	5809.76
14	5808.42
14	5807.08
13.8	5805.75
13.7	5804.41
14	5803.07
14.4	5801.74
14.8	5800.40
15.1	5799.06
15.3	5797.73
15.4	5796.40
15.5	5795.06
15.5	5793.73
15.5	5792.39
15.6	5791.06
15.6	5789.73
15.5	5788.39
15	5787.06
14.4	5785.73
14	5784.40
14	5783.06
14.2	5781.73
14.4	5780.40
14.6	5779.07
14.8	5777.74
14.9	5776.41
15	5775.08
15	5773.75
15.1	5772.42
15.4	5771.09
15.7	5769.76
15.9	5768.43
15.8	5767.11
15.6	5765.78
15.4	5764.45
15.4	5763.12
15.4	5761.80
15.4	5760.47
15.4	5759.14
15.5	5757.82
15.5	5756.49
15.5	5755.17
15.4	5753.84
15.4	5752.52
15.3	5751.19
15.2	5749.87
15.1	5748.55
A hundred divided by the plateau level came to 6.43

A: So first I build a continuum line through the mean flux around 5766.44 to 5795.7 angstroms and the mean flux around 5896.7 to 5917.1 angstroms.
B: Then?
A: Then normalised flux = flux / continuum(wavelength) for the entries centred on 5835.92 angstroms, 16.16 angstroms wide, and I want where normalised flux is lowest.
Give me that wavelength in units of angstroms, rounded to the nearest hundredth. 5843.30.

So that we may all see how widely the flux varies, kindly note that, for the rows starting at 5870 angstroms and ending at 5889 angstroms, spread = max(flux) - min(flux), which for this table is 4.7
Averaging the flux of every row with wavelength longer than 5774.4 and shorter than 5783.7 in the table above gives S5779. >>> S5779 14.6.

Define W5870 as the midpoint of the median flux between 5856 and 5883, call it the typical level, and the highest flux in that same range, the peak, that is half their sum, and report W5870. 15.5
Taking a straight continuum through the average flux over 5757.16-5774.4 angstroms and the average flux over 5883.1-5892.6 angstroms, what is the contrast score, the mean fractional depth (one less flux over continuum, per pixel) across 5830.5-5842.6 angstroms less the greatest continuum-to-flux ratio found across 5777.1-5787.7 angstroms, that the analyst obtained -1.293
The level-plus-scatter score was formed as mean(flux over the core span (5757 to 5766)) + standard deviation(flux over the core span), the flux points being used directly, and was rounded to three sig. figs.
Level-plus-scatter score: 15.5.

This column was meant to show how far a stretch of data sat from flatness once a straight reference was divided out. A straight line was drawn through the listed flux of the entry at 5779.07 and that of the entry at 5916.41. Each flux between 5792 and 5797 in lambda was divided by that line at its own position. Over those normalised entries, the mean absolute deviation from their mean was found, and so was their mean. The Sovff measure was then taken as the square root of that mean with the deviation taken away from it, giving 1.03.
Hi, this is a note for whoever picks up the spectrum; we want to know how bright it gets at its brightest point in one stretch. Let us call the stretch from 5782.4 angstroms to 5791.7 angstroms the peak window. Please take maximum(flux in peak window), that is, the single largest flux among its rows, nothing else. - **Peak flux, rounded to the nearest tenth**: 15.6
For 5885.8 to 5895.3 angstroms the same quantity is 12.6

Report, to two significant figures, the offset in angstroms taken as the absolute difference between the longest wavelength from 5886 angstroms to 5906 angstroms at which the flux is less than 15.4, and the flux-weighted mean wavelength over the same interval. 8.7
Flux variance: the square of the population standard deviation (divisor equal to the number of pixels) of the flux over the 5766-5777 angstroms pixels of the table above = 0.14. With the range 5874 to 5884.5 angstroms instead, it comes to 0.19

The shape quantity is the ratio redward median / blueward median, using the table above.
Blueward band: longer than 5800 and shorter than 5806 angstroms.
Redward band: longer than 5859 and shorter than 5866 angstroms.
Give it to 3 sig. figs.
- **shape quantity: 1.07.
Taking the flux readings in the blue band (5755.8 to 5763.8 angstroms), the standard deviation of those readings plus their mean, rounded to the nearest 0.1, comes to 15.5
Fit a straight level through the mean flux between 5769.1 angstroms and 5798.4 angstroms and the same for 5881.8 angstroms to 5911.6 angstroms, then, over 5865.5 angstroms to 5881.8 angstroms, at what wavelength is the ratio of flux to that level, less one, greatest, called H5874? 5877.03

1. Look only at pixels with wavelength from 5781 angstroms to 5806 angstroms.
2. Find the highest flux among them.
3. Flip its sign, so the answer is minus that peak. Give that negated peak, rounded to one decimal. -15.6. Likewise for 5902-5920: -15.2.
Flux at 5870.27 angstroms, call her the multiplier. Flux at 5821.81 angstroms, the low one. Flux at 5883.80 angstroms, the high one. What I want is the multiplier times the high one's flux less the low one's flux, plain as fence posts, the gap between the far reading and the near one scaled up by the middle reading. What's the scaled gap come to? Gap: -22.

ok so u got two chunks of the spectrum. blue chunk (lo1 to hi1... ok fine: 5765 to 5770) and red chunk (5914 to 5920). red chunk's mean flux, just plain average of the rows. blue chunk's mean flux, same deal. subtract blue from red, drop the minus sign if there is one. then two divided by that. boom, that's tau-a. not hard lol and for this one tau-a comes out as 3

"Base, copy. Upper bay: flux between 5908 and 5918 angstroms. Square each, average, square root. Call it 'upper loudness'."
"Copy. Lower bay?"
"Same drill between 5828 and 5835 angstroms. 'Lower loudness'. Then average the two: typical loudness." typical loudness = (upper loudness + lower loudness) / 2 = 15.4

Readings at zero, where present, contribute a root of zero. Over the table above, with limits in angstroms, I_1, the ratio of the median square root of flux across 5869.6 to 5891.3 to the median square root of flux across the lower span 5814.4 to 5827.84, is 0.98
